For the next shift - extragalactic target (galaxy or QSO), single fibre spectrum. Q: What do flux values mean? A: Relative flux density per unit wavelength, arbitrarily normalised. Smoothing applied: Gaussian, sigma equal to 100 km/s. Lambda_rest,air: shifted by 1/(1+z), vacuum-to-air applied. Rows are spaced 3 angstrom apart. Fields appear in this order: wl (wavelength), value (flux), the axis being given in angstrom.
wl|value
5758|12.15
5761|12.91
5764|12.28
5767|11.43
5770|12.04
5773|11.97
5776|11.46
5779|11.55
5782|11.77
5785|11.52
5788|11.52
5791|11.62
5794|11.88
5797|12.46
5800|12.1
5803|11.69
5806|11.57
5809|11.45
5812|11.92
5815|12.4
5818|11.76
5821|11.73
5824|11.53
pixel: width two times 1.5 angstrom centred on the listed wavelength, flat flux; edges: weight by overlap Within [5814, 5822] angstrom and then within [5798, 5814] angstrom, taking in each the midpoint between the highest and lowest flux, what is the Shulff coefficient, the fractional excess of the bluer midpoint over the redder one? -0.02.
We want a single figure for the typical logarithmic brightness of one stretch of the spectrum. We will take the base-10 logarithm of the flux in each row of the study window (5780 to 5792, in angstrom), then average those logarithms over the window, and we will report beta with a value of 1.06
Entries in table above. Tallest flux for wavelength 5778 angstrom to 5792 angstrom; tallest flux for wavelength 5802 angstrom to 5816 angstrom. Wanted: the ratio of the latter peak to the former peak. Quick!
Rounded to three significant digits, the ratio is 1.05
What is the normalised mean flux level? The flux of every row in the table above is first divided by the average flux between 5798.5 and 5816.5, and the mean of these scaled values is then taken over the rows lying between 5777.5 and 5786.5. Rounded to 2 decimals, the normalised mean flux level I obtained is 0.98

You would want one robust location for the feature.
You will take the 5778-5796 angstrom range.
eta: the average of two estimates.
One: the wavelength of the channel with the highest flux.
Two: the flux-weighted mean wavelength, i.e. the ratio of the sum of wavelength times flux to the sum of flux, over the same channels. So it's 5790.3 angstrom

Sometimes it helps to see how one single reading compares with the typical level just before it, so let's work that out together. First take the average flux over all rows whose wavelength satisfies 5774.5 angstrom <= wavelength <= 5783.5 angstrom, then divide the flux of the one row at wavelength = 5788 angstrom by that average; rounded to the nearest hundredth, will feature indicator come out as 0.99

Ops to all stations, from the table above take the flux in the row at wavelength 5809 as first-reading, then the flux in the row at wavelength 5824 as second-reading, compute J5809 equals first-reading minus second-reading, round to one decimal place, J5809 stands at -0.1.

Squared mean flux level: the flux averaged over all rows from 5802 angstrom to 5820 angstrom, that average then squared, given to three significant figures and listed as 139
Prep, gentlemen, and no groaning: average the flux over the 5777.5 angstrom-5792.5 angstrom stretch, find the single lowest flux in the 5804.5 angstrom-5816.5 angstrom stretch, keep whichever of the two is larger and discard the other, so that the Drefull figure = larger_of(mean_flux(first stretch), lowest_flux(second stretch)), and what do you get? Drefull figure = 11.6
